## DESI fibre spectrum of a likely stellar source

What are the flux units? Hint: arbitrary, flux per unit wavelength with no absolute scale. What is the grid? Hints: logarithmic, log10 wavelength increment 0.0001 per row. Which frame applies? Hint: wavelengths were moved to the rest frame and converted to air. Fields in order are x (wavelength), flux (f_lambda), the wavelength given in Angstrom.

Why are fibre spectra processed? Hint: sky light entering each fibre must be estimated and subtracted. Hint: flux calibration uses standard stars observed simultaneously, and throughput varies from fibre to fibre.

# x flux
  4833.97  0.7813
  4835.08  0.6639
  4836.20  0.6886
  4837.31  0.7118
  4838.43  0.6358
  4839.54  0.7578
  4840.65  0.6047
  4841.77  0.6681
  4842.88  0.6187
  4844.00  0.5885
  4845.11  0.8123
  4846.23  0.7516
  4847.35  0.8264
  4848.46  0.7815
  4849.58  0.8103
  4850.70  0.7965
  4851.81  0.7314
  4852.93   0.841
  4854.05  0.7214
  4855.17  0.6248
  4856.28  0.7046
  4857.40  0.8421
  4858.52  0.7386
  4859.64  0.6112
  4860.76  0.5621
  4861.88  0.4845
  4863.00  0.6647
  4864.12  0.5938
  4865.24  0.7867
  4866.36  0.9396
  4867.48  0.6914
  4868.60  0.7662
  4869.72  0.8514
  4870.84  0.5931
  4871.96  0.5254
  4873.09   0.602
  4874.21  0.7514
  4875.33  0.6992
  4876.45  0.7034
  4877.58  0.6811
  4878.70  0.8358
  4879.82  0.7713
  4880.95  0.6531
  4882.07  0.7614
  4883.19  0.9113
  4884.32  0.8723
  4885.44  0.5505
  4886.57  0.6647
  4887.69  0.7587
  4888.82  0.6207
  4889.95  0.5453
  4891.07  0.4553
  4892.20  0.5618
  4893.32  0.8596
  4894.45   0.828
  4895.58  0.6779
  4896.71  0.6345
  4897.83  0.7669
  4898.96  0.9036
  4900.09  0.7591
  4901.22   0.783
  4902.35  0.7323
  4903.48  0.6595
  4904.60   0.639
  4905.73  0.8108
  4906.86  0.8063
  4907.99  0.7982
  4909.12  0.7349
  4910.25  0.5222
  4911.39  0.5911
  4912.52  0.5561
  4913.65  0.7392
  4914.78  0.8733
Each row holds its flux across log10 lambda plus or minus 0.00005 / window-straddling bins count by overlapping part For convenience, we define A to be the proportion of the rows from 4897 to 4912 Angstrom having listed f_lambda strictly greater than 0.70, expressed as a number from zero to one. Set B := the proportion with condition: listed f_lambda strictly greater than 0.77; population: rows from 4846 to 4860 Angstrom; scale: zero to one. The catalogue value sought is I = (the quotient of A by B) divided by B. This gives 3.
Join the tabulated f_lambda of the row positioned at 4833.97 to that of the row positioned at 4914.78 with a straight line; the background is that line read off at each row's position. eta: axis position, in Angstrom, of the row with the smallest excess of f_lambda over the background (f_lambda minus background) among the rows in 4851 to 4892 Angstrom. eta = 4891.07 Angstrom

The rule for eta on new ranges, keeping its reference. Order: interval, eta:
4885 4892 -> 4891.07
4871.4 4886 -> 4871.96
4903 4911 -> 4910.25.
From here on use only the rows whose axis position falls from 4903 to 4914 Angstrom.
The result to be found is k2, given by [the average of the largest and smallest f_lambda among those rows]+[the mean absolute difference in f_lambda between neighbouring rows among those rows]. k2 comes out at 0.752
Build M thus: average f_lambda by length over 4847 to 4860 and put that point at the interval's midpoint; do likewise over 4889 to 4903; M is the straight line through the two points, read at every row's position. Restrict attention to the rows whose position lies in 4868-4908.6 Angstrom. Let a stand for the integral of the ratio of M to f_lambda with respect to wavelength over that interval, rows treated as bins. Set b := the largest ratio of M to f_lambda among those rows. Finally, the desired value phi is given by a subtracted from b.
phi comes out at -40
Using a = 42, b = 1.6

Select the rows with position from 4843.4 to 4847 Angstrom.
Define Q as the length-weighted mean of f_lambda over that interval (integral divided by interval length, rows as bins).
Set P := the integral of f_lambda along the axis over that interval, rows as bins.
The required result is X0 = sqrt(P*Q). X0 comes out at 1.37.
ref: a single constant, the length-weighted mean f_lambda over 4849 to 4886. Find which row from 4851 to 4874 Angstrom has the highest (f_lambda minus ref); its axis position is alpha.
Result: 4866.36 Angstrom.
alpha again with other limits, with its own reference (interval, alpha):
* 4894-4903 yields 4898.96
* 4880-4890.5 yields 4883.19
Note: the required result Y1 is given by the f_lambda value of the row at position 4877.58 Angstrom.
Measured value 0.6811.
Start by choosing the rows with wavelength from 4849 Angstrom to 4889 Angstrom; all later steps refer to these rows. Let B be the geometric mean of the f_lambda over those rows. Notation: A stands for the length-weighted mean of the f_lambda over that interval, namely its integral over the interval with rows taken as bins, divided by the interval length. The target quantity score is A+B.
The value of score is 1.42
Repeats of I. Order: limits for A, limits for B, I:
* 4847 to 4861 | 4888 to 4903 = 8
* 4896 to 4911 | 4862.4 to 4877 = 13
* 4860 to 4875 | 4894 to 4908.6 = 2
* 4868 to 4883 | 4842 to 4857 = 3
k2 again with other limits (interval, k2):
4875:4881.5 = 0.817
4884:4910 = 0.784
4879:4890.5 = 0.857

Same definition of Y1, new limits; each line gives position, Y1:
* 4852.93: 0.841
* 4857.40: 0.8421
